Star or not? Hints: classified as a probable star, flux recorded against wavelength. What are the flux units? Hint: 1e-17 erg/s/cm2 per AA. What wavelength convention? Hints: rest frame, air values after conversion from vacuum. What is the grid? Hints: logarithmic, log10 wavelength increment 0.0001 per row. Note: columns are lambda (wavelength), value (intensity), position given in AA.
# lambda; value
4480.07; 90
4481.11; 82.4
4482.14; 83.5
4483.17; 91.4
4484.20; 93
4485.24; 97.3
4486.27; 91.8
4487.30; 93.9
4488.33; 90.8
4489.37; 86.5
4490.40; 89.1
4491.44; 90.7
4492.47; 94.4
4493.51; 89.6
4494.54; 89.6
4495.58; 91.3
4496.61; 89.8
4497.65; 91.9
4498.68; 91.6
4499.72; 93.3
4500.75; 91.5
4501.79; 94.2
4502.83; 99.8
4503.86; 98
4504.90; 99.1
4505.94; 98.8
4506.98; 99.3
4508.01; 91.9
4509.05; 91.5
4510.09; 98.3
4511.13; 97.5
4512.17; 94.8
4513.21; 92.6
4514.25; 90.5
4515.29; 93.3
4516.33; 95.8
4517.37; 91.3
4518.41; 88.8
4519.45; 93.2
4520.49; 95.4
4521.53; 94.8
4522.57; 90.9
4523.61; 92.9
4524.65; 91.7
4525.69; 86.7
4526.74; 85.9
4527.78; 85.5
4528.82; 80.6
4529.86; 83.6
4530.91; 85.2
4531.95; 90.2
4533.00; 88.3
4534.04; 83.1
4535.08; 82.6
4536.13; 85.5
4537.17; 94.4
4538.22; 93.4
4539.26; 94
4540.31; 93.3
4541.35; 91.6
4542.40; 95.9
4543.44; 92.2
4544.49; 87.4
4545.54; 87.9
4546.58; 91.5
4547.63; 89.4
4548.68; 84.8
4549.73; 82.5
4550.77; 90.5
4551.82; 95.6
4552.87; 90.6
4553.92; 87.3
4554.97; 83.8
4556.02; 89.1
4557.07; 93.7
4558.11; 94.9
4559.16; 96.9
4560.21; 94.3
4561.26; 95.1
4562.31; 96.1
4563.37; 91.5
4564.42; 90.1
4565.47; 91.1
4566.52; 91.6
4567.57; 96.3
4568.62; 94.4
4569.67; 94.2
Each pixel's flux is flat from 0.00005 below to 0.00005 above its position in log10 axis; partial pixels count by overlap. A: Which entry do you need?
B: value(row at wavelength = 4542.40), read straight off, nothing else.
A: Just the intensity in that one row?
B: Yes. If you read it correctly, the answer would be 95.9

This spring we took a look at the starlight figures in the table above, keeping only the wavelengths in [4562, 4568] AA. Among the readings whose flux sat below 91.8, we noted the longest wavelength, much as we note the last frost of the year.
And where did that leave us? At 4566.52 AA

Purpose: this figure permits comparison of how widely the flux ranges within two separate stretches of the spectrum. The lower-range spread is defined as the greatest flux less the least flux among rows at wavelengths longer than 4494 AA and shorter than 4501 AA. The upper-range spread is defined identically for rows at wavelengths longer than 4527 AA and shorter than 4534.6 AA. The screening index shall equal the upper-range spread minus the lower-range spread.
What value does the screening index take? 6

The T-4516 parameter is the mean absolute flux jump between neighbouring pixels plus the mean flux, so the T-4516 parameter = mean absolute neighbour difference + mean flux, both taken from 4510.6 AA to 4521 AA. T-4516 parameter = 96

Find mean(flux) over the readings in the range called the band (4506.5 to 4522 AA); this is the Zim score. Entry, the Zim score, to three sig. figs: 93.9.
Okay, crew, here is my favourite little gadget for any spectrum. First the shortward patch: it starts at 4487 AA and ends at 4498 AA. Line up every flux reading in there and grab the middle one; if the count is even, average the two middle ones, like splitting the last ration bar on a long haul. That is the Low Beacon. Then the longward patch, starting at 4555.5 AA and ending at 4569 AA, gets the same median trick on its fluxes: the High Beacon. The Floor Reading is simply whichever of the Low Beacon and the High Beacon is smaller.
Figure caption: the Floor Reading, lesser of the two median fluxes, 90.7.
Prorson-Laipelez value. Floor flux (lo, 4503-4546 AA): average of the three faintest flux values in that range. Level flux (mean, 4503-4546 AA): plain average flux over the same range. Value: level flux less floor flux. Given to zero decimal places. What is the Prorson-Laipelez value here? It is 9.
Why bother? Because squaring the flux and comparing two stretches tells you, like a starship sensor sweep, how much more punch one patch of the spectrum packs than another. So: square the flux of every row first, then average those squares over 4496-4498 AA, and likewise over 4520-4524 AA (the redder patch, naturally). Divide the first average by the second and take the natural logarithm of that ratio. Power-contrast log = -0.06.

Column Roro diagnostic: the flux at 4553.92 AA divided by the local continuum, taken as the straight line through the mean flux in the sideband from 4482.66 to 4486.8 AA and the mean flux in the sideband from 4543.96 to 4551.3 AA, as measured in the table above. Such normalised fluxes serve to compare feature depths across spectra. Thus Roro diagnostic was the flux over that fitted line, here 1.00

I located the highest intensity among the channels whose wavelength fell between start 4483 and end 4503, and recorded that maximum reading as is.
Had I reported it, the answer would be 99.8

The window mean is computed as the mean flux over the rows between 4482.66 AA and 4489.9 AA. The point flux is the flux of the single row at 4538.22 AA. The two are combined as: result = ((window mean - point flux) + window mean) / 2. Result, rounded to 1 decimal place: 45.4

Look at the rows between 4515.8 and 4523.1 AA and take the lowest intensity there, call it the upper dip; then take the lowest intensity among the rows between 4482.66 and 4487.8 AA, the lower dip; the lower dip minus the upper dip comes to 2.6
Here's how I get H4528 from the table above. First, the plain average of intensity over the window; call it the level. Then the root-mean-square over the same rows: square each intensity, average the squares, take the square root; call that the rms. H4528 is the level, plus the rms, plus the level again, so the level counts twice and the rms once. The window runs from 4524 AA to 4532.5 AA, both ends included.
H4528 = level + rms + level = 259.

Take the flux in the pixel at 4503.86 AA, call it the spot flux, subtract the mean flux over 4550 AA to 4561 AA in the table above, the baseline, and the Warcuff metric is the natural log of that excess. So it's 1.85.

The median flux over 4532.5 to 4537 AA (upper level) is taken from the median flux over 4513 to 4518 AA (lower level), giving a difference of 8.3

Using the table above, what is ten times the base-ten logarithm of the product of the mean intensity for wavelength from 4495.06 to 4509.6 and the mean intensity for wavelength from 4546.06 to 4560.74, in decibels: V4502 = 39.3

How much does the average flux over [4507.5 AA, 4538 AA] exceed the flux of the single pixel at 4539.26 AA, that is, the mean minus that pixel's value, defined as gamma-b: -3.8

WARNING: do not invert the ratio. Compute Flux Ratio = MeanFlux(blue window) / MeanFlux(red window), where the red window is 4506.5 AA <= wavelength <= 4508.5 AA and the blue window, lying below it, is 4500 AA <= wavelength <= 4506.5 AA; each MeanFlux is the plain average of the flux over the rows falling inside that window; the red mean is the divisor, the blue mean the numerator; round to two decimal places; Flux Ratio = 1.01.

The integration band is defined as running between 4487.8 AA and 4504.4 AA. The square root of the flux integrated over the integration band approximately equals 39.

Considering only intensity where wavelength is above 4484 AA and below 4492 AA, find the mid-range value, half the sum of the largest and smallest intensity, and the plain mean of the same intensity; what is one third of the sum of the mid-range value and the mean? 61.2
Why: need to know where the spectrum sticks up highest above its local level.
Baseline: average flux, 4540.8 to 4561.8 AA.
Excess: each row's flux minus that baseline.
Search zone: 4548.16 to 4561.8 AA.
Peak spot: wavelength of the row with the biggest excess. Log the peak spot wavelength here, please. 4559.16 AA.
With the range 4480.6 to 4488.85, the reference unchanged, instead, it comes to 4485.24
